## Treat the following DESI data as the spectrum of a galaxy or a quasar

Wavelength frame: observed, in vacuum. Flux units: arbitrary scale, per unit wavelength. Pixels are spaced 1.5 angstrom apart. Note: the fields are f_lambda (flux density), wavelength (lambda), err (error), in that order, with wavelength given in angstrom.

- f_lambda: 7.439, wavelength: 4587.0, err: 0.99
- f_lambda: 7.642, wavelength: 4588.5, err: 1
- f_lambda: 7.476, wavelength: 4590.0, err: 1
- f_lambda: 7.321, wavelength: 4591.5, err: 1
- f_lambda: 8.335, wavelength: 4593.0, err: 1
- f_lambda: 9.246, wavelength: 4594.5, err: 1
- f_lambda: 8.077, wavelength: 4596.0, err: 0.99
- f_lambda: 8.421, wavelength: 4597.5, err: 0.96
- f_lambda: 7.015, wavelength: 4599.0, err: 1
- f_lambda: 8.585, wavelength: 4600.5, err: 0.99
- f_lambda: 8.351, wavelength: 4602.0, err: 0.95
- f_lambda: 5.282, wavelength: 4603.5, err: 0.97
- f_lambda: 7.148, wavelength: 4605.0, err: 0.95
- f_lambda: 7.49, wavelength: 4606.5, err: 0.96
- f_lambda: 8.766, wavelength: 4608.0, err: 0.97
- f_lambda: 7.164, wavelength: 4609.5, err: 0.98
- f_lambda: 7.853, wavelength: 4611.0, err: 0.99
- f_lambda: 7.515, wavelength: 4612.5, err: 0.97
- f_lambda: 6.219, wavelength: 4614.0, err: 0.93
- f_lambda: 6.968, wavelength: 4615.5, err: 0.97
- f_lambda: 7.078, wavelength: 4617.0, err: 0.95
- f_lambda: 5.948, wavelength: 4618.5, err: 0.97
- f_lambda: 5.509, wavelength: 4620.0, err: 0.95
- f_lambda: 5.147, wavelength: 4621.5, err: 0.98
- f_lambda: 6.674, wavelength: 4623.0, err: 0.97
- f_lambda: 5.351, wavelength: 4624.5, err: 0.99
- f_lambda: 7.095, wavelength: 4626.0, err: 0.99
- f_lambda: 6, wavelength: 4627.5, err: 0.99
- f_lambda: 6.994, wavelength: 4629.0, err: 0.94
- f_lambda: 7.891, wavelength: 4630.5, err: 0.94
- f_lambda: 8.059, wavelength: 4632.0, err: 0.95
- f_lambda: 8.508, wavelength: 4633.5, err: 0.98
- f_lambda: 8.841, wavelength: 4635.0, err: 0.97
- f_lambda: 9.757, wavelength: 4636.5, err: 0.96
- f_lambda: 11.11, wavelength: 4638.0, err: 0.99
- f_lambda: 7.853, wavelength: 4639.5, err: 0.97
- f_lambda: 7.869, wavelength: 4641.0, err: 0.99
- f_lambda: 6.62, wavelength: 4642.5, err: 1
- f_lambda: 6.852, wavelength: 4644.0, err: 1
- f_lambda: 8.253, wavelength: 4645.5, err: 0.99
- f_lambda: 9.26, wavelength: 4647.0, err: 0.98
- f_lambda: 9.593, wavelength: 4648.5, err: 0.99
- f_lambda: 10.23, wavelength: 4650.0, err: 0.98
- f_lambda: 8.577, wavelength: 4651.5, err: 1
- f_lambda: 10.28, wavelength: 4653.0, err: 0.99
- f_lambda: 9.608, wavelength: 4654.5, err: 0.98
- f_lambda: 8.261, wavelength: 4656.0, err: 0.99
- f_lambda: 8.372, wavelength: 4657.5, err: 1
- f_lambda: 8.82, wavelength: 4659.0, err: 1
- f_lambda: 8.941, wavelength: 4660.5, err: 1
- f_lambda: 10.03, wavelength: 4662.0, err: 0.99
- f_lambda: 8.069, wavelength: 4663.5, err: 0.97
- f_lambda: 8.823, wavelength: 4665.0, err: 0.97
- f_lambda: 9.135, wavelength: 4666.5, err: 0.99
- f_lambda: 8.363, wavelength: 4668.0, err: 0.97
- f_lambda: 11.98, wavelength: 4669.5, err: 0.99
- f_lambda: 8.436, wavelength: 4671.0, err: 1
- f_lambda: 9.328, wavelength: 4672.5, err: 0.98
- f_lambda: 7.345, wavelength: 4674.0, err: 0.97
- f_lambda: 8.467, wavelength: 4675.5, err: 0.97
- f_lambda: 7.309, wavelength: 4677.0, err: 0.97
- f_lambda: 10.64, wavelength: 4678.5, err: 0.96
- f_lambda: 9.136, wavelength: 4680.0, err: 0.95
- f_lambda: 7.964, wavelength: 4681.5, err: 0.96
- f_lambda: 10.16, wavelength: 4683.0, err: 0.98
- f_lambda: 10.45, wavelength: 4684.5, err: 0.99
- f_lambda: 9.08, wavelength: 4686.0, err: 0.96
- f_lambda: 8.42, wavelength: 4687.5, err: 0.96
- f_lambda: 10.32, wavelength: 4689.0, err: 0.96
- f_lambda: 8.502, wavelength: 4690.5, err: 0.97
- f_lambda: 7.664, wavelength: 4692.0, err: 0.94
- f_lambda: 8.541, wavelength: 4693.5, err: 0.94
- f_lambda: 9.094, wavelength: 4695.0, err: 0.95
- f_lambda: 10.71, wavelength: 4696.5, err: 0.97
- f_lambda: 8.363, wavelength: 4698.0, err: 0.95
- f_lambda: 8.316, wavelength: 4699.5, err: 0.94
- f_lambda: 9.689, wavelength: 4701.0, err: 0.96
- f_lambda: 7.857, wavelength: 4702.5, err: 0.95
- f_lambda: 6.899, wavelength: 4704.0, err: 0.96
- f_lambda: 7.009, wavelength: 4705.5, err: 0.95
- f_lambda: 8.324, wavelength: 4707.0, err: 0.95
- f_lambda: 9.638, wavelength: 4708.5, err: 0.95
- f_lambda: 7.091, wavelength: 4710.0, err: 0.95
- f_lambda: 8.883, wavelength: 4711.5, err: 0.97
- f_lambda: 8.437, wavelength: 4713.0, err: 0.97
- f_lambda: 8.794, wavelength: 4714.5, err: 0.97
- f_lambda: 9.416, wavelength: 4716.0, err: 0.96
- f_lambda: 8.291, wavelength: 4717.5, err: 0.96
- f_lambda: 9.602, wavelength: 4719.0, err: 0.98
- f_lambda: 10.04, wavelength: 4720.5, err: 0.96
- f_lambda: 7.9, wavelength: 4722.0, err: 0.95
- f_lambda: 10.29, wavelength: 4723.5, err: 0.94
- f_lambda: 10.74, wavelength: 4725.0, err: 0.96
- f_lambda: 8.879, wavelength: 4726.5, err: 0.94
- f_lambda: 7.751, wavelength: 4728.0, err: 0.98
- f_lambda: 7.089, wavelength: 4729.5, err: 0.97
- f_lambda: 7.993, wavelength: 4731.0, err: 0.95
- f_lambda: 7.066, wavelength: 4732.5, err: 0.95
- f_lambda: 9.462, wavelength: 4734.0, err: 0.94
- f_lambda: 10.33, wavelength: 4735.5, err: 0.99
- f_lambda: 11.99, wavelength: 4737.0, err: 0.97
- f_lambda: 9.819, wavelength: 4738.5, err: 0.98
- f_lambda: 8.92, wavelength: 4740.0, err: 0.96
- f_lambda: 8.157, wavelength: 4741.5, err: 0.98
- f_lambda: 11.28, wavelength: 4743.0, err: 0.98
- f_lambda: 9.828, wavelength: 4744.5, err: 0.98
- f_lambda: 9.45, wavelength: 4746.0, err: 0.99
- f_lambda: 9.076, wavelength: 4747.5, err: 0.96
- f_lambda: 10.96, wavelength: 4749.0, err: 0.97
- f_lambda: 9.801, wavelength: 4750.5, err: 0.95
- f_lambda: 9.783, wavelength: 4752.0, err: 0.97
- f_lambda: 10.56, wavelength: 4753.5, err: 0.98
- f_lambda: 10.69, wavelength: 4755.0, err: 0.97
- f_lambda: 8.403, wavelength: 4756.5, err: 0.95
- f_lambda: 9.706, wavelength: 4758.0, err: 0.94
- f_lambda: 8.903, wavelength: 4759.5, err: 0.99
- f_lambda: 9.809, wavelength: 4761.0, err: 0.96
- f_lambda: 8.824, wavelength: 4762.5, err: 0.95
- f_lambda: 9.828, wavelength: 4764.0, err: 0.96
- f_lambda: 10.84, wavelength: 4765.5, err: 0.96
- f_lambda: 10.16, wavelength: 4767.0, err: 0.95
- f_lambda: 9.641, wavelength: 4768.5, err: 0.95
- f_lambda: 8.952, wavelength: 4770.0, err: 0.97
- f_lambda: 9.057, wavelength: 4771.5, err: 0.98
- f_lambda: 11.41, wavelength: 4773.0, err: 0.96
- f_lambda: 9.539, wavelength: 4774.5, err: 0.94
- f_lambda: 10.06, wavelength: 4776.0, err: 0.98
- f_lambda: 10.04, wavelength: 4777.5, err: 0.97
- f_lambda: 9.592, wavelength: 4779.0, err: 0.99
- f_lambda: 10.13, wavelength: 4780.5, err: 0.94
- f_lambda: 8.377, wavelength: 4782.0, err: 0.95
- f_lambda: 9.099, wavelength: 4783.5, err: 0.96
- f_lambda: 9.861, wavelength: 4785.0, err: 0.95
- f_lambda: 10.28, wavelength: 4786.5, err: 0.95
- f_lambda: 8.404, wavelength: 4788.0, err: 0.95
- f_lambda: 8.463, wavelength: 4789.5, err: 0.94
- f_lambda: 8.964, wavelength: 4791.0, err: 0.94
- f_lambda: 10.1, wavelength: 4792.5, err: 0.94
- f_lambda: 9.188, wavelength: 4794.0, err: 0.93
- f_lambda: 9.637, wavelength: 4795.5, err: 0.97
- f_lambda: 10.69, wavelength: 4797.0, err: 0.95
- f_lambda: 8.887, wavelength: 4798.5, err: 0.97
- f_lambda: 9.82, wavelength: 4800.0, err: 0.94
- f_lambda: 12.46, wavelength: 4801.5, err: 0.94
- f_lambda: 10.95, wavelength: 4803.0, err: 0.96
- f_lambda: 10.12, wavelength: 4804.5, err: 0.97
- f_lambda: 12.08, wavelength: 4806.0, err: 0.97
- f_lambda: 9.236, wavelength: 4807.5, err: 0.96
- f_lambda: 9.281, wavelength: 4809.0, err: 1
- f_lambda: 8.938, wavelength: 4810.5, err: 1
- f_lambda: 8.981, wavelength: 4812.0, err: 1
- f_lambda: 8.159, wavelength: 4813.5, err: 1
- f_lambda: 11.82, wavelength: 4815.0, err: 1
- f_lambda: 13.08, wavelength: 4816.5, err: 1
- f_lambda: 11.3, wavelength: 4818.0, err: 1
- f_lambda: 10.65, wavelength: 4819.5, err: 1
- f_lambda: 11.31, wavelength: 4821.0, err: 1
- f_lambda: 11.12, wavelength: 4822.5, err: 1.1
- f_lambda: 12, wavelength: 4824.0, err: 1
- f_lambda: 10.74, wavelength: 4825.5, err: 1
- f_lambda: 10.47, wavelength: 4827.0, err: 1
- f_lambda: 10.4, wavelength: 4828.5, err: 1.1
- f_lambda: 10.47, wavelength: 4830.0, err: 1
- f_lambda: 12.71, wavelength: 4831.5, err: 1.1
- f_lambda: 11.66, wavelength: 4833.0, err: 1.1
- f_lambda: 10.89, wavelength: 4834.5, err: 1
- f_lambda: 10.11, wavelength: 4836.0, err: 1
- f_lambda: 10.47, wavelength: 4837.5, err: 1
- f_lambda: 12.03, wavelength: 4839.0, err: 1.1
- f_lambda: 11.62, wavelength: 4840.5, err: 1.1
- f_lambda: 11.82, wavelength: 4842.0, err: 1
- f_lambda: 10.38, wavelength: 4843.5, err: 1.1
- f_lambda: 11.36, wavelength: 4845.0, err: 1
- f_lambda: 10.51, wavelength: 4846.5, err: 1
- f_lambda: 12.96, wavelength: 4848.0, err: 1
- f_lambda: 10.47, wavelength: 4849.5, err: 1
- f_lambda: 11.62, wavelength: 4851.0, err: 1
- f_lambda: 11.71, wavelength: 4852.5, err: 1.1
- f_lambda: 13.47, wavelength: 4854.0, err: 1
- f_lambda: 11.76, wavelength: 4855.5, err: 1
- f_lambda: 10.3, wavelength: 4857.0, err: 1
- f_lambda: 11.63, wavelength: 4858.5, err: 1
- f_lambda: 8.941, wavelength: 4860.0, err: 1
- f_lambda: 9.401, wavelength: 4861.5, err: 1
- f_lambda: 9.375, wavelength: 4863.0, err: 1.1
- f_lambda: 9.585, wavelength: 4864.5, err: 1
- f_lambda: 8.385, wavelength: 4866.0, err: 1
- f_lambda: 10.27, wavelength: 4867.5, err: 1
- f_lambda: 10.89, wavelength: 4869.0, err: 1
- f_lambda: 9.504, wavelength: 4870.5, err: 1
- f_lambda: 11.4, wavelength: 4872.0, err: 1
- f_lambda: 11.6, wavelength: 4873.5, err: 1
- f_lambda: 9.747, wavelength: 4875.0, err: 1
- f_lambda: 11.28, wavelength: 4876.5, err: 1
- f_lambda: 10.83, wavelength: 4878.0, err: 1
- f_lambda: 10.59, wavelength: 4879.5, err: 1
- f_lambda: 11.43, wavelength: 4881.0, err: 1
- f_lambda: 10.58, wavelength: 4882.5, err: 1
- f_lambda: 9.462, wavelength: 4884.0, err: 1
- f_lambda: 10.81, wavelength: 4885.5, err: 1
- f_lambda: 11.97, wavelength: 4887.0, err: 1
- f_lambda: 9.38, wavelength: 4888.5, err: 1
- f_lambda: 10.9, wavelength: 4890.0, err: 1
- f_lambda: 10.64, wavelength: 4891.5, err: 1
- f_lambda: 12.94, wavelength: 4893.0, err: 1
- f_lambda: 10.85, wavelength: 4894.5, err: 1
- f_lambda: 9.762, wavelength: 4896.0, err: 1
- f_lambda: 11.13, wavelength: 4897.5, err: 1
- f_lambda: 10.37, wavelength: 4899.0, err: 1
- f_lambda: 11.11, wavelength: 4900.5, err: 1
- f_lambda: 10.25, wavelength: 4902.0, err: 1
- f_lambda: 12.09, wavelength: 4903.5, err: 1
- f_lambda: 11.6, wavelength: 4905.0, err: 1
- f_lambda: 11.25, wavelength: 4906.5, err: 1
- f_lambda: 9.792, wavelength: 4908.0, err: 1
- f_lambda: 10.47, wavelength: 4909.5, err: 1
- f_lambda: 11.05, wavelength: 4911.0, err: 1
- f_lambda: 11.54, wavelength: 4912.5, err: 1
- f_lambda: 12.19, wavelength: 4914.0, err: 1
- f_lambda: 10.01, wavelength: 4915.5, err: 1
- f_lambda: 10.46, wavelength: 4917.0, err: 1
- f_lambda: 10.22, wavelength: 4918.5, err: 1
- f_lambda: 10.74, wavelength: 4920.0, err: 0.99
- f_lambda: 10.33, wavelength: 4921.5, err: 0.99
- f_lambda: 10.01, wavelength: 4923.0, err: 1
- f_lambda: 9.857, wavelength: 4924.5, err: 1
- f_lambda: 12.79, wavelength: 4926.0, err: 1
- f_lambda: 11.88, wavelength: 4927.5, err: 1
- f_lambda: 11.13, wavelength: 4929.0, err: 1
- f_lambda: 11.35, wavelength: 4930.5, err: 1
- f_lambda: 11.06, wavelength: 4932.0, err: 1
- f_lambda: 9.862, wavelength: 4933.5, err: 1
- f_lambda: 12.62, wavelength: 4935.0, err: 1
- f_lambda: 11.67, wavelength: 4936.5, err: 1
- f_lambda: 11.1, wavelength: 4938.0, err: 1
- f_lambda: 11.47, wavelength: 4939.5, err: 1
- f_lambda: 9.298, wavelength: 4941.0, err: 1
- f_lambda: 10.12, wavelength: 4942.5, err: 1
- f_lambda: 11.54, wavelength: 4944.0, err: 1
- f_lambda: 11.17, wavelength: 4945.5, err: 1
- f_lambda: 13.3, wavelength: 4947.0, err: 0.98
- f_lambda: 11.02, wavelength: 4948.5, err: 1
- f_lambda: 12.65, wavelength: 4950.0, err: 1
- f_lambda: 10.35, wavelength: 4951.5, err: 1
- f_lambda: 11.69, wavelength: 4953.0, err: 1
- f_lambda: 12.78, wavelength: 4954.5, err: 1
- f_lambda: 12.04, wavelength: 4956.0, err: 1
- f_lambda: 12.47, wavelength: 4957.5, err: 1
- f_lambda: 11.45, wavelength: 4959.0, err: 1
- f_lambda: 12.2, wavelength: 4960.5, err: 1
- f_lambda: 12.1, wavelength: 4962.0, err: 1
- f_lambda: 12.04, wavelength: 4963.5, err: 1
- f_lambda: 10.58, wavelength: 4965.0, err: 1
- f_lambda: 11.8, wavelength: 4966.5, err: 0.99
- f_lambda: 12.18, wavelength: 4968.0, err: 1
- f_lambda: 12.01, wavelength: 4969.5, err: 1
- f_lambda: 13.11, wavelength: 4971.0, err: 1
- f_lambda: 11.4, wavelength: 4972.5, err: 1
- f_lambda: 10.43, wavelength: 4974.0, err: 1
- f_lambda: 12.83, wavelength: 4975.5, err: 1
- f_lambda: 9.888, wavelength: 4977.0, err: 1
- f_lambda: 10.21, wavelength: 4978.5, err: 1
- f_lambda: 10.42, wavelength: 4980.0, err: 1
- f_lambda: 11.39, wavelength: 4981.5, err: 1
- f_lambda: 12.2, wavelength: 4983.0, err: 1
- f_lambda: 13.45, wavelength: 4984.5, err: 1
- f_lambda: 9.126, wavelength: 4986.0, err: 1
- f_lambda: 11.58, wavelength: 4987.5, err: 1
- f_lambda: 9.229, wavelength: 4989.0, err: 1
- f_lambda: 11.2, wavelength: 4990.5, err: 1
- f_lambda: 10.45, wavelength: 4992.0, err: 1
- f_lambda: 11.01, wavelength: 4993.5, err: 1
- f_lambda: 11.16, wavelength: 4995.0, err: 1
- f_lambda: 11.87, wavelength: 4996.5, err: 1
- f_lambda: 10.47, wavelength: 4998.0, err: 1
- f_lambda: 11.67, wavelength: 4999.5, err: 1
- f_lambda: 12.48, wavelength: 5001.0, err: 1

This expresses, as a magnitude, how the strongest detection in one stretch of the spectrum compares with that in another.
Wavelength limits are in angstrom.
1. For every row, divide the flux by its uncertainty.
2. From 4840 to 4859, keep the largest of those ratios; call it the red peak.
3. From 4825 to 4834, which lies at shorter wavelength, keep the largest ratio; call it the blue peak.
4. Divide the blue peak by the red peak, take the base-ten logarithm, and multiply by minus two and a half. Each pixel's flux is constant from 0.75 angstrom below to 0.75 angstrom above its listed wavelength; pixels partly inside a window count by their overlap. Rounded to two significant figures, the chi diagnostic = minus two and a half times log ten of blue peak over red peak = 0.17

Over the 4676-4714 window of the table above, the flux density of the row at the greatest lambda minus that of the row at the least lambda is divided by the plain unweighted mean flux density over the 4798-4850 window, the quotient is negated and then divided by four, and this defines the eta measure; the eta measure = -0.026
